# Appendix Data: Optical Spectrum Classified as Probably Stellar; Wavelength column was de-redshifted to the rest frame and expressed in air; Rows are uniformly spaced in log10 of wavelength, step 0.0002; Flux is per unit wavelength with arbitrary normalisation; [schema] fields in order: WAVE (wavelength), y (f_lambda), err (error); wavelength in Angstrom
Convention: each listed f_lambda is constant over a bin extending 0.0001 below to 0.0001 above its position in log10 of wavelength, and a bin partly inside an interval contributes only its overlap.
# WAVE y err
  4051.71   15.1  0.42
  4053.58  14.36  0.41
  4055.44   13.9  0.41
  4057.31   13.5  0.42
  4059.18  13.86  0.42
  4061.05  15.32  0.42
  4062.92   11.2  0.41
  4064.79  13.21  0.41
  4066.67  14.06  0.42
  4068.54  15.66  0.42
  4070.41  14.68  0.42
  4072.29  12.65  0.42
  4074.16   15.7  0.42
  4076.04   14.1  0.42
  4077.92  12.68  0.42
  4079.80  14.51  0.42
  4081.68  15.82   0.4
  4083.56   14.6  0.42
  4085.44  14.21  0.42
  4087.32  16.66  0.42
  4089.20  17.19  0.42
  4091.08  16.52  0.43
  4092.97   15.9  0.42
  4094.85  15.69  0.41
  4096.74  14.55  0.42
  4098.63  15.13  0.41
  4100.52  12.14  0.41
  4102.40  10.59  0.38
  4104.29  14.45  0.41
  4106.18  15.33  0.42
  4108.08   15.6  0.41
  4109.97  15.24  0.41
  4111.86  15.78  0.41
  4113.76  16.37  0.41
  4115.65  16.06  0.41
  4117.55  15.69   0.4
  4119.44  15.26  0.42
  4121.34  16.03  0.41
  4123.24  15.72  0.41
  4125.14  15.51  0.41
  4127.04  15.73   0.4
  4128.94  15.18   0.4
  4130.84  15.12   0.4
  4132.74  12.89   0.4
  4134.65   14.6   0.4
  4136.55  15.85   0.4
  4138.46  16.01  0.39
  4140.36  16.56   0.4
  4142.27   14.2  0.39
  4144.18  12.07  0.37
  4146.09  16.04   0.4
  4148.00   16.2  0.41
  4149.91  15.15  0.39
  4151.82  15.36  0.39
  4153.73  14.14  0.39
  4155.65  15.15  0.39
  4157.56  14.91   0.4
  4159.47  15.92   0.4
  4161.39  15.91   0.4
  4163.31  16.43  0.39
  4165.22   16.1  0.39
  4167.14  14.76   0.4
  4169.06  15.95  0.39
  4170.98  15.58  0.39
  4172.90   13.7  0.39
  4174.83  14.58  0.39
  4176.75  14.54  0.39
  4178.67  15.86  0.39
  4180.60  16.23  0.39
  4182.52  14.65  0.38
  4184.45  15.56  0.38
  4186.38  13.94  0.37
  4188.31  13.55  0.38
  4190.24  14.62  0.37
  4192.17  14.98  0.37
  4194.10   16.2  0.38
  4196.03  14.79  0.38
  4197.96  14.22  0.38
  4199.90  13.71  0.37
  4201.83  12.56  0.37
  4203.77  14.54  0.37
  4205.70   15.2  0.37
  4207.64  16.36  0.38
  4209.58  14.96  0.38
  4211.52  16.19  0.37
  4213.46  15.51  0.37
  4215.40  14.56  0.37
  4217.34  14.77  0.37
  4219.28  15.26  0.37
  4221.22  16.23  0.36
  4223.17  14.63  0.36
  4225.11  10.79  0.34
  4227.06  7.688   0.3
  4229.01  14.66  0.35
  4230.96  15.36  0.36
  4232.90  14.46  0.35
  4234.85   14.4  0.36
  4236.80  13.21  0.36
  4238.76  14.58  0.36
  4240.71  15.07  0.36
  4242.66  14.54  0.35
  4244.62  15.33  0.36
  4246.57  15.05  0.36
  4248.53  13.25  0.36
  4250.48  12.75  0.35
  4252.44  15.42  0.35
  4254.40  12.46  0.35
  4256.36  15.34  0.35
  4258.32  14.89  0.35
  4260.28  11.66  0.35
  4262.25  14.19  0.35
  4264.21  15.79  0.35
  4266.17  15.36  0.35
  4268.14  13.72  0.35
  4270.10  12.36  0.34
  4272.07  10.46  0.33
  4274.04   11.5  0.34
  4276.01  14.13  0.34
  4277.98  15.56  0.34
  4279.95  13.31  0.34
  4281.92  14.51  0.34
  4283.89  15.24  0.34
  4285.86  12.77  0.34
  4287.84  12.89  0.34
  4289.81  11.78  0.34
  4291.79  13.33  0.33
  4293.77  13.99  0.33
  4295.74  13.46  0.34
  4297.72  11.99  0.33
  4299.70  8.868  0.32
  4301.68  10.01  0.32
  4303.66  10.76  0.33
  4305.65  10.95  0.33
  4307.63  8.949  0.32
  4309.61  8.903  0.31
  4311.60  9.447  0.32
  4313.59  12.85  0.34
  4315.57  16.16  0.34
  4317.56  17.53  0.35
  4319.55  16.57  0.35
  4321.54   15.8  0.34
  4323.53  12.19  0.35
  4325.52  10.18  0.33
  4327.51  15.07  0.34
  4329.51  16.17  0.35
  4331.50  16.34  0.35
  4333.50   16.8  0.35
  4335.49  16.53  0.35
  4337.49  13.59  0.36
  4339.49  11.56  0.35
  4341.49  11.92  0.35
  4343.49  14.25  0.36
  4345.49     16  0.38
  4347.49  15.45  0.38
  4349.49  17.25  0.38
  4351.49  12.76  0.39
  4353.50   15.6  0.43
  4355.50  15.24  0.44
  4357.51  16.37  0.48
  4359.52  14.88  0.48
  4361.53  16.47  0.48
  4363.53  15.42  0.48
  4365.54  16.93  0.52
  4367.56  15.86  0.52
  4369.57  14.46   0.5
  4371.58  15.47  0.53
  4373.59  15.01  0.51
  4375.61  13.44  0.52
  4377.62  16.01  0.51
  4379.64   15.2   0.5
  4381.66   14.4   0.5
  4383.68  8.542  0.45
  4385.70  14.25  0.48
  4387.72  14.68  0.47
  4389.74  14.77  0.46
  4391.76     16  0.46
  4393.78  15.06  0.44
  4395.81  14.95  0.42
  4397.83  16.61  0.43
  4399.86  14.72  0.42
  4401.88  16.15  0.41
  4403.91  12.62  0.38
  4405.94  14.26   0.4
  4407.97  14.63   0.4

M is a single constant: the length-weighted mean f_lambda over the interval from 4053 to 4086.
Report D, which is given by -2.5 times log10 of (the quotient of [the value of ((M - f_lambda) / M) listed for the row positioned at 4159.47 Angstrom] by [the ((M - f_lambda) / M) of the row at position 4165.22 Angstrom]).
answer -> 0.1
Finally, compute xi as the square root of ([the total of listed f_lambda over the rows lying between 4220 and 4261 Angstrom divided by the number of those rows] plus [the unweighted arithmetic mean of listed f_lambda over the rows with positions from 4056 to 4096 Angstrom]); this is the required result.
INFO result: 5.34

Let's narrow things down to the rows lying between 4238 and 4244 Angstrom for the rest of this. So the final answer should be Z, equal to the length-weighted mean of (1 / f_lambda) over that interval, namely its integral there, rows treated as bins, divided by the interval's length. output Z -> 0.068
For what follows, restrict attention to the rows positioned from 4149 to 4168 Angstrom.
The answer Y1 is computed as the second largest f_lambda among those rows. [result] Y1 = 16.1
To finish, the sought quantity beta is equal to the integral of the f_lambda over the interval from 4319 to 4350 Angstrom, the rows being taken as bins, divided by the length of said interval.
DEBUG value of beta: 14.7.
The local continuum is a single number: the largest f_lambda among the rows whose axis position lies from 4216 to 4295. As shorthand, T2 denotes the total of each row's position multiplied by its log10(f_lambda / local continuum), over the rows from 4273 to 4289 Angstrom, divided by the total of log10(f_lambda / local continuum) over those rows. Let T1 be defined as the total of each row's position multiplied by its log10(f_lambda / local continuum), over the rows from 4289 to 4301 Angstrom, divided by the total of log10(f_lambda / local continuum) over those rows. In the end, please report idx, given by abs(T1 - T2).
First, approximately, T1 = 4295.8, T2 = 4280.7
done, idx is 15.0 Angstrom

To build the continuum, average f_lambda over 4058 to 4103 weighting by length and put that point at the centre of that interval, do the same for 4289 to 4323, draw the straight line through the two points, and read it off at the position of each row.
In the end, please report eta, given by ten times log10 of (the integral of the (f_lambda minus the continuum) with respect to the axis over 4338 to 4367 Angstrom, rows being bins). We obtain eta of 19.4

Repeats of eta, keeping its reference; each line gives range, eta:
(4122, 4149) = 14.9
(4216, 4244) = 13.9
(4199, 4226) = 15.8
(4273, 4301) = 11.0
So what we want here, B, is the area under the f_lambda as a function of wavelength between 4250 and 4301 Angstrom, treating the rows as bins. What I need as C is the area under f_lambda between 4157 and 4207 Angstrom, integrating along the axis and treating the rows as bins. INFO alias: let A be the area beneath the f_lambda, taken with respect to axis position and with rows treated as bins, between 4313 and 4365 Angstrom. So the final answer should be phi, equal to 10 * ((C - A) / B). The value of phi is -0.46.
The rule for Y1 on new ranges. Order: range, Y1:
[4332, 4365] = 16.8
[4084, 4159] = 16.66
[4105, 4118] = 16.06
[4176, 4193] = 15.86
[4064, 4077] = 15.66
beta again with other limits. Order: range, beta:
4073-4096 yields 15.3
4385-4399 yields 15.2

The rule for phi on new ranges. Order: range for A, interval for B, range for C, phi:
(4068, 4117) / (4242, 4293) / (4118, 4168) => 0.46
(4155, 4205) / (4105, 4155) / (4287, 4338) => -1.03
